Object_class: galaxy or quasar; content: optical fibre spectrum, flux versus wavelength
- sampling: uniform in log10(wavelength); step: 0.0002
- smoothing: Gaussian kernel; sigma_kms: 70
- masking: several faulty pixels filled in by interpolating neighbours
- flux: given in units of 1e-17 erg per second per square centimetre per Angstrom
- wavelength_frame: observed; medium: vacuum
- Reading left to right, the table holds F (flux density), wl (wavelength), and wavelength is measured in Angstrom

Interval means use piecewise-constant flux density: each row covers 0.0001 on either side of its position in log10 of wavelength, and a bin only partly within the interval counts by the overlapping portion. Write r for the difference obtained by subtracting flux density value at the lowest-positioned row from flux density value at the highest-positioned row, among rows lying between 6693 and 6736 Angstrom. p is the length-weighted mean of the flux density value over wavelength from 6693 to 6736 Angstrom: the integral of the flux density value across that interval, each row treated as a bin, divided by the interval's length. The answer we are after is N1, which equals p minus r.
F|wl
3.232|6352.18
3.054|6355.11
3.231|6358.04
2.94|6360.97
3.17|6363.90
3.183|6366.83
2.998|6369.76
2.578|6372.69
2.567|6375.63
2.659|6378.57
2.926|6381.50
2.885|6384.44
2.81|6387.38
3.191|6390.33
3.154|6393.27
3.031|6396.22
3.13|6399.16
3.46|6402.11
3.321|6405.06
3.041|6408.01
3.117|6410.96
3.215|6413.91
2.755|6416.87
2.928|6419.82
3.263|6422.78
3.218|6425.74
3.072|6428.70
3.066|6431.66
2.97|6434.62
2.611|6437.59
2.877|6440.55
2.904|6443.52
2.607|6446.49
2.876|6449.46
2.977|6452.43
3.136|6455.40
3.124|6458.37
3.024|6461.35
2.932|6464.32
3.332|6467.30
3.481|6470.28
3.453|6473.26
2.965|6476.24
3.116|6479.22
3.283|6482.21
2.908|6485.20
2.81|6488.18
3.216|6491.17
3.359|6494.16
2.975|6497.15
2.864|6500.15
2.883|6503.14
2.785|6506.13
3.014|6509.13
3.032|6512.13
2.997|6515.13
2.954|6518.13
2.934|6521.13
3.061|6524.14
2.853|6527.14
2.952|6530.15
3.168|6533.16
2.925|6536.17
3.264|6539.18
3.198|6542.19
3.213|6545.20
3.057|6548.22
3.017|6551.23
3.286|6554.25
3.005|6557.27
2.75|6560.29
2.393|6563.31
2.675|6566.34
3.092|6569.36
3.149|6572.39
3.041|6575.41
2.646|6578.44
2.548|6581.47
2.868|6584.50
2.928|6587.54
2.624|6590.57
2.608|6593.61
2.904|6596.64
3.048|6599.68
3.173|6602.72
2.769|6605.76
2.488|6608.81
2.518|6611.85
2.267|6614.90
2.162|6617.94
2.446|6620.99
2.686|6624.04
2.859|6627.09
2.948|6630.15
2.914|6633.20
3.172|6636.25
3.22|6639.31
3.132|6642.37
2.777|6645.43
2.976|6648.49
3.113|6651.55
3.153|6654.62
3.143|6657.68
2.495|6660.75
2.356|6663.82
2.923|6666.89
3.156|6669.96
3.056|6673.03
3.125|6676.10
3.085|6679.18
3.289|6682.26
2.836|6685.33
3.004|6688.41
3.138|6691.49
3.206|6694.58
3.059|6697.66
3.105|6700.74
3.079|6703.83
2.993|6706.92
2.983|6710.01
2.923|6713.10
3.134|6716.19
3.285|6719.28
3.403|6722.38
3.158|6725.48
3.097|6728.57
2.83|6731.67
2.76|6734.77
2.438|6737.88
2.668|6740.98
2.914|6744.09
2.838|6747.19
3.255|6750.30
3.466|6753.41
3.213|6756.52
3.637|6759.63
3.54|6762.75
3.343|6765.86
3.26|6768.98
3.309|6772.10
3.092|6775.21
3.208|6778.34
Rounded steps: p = 3.07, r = -0.4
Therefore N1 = 3.52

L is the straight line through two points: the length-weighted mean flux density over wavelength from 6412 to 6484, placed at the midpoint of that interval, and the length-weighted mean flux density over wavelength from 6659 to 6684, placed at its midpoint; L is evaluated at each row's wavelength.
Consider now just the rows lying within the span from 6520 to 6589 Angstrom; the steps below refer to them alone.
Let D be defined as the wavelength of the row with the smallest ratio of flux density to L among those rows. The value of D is 6563.31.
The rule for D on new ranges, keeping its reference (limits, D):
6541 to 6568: 6563.31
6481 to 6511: 6506.13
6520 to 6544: 6527.14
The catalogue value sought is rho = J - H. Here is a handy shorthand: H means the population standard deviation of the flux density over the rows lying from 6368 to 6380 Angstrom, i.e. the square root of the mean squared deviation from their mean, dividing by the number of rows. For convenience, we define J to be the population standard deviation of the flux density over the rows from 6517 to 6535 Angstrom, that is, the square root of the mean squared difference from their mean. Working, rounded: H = 0.18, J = 0.10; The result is -0.07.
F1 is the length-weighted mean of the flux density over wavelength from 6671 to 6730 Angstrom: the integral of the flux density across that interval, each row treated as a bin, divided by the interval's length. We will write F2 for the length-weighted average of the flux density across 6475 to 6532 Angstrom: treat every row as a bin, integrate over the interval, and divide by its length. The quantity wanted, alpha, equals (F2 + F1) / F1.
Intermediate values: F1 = 3.10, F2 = 2.999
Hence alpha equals 1.97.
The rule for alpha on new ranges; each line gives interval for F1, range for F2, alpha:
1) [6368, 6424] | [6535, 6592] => 1.98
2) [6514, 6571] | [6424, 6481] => 2.02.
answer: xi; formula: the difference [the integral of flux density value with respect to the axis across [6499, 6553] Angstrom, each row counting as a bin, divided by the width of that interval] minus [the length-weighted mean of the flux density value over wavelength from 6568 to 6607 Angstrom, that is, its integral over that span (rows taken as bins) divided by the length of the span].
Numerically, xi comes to 0.14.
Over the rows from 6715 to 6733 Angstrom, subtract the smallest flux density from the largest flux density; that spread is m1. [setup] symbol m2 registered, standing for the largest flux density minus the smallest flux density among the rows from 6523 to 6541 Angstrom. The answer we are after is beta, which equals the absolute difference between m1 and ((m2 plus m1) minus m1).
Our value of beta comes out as 0.16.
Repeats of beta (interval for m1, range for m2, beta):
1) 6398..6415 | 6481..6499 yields 0.13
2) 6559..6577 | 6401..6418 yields 0.05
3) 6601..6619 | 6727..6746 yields 0.35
